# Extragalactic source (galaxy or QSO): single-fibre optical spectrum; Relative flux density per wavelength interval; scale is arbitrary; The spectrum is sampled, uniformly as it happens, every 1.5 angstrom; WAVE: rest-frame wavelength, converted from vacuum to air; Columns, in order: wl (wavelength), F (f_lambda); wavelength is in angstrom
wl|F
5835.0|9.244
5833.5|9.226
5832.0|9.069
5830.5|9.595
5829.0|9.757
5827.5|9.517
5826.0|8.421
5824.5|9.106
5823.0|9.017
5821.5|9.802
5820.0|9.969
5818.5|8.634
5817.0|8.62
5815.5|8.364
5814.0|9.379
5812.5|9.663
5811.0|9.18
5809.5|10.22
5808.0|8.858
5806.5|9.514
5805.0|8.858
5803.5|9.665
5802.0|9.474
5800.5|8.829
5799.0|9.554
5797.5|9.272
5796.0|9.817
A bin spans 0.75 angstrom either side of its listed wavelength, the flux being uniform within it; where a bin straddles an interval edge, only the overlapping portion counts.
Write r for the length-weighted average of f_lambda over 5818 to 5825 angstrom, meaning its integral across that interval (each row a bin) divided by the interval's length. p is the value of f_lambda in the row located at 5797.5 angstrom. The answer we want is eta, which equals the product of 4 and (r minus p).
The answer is 0.3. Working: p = 9.272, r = 9.34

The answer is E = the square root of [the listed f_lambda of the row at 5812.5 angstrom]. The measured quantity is 3.11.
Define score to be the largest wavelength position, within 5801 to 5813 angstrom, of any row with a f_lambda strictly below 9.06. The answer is 5808.0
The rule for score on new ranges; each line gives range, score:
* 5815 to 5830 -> 5826.0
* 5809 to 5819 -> 5818.5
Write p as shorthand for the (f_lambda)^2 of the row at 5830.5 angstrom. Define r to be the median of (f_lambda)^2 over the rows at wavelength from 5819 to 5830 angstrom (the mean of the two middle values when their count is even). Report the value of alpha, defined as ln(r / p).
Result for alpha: -0.02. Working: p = 92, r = 90.6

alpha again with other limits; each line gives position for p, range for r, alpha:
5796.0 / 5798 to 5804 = -0.06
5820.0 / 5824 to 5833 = -0.14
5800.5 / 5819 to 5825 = 0.14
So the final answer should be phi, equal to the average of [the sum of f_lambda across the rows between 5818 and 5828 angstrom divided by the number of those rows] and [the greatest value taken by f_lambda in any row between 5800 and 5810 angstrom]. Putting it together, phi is 9.71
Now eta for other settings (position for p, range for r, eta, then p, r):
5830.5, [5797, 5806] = -1.3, 9.595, 9.28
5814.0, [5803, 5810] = 0.0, 9.379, 9.39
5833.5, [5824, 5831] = 0.2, 9.226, 9.27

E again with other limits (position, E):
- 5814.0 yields 3.06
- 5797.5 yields 3.04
